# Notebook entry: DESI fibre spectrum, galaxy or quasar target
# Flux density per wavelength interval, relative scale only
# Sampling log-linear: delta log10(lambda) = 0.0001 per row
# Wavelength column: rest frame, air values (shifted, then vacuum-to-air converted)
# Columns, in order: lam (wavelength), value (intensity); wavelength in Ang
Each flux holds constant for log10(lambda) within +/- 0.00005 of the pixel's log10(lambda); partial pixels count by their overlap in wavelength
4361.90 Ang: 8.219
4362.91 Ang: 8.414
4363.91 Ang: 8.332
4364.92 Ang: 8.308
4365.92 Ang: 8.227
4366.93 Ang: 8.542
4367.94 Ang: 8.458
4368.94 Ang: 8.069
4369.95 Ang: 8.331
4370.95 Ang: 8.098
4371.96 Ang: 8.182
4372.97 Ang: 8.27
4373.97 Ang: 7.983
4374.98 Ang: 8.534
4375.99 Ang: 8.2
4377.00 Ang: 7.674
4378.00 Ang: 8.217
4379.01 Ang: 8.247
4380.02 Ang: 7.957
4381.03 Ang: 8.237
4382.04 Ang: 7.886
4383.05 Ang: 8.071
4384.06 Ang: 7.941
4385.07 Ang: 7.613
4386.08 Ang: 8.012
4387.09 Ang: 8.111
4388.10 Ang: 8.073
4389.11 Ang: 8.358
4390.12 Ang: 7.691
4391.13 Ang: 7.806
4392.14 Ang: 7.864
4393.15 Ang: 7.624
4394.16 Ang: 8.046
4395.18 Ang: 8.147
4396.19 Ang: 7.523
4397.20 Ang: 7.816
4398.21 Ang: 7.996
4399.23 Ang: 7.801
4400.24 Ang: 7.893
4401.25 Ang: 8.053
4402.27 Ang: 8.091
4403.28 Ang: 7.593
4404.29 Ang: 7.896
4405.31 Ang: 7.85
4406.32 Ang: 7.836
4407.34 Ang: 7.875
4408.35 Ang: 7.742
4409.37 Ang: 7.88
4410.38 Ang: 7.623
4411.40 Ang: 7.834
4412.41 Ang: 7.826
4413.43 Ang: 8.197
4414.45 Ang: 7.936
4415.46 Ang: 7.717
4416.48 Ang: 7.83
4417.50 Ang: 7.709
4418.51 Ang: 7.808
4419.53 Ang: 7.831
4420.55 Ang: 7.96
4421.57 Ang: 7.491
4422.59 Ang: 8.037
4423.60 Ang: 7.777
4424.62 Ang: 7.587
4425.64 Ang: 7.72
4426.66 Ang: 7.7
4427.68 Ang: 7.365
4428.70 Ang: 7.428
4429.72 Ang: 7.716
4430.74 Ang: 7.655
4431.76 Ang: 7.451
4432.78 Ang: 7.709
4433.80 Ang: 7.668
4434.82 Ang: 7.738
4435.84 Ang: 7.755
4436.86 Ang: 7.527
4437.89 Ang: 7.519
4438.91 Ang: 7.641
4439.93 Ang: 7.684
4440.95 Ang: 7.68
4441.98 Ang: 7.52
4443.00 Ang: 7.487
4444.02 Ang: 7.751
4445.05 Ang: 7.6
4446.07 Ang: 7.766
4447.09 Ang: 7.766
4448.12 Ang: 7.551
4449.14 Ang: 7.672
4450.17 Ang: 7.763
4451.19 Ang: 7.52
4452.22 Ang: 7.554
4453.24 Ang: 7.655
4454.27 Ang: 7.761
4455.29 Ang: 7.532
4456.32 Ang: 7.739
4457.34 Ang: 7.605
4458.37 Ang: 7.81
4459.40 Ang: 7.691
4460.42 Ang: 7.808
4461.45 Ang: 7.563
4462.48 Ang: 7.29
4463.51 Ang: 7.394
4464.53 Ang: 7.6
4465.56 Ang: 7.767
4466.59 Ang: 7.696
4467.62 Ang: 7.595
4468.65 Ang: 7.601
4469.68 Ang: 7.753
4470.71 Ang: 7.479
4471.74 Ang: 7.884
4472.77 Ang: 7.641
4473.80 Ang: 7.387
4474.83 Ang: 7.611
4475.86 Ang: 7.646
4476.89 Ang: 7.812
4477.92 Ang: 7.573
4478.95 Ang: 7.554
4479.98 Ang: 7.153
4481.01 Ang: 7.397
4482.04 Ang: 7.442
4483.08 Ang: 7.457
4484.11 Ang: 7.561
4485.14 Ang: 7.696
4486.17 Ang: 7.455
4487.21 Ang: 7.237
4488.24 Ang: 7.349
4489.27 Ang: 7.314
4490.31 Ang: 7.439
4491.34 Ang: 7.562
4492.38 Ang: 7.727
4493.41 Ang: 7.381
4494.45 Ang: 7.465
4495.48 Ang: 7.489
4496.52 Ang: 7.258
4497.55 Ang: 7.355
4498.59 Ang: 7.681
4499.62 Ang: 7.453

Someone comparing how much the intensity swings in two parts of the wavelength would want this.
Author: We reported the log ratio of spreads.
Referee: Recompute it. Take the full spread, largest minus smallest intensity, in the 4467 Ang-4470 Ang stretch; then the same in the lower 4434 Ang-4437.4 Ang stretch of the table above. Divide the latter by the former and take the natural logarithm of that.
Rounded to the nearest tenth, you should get 0.4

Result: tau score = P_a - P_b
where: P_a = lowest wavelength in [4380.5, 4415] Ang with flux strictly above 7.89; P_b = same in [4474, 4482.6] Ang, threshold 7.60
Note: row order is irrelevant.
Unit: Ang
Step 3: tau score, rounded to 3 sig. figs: -93.8 Ang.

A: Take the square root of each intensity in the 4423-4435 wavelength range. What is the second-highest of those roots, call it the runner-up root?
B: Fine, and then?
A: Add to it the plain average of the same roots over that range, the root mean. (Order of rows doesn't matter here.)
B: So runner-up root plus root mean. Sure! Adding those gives 5.54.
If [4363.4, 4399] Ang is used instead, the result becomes 5.76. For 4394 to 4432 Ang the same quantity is 5.65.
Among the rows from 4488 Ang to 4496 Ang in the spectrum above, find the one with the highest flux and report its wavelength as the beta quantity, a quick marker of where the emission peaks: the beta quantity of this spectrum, 4492.38 Ang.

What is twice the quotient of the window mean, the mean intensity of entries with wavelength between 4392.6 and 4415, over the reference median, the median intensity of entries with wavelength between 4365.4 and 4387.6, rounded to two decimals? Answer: 1.93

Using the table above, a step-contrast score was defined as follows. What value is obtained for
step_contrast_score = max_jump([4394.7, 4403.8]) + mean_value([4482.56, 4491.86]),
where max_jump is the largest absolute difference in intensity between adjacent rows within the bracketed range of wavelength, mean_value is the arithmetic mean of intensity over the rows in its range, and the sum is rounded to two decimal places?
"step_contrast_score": 8.08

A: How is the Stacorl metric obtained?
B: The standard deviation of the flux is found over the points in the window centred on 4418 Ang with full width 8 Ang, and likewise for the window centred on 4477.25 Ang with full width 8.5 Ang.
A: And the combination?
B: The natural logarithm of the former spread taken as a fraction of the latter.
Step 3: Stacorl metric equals -0.3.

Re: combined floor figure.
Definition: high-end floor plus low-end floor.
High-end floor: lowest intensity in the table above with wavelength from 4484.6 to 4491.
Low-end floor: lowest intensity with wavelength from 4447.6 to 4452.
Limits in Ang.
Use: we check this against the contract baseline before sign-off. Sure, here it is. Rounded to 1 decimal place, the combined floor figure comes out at 14.8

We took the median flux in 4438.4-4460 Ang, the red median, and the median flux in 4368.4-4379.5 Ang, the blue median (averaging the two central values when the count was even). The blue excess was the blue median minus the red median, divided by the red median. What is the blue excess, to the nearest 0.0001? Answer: 0.0688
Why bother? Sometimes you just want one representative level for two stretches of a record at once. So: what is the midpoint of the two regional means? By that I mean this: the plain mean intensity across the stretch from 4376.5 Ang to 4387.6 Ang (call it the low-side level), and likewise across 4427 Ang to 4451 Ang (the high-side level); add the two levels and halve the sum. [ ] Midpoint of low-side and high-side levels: 7.81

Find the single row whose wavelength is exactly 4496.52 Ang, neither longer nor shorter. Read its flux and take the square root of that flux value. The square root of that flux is 2.69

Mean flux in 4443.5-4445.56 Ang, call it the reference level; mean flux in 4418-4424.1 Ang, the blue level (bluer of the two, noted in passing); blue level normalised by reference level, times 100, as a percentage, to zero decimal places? 102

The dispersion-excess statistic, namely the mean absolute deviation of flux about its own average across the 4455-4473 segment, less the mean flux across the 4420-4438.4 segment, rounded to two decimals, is -7.54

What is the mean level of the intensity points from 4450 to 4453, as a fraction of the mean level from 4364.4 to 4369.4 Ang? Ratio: 0.915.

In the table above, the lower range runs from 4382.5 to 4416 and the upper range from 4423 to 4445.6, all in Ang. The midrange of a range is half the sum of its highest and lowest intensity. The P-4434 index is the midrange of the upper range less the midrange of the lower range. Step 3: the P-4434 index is -0.37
